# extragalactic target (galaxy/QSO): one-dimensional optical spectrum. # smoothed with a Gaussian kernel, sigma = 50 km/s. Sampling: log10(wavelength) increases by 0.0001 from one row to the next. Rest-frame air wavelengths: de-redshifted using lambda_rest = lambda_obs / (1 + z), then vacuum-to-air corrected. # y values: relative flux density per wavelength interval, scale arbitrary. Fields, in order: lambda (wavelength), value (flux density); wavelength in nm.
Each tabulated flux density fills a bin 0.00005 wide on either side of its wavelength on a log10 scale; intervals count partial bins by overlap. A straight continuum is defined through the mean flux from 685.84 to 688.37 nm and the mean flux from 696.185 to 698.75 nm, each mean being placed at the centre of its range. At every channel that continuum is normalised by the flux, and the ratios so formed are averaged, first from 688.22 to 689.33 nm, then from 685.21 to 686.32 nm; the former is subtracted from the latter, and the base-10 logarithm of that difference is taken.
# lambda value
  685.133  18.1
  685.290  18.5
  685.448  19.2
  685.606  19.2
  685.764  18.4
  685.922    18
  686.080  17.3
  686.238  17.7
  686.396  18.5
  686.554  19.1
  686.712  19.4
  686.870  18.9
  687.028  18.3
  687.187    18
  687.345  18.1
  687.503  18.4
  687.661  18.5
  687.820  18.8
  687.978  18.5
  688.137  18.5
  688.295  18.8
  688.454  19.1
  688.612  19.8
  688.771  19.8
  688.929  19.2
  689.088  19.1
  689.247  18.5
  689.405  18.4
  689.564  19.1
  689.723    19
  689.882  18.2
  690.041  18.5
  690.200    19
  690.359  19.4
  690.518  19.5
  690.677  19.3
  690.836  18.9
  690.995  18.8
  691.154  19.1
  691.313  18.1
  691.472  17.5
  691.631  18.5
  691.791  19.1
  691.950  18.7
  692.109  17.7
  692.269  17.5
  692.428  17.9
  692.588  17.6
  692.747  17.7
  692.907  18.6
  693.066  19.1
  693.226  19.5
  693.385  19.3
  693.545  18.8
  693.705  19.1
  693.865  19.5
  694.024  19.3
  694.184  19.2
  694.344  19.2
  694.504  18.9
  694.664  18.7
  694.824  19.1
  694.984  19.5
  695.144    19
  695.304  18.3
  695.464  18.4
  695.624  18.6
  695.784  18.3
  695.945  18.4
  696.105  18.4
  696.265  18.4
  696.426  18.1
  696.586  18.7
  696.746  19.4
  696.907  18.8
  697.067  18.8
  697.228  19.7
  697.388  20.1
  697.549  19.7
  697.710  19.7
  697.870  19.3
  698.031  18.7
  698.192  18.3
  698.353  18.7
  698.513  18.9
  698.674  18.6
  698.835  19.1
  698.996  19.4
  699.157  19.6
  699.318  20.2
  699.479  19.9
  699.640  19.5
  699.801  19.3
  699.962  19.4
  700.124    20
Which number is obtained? -1.43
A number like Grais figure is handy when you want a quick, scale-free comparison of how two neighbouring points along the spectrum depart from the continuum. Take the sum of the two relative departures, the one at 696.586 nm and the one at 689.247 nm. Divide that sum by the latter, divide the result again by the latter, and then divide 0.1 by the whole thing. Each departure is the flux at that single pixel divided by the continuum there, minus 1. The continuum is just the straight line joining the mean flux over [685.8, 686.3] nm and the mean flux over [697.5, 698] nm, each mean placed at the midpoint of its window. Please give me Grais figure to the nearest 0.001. -0.002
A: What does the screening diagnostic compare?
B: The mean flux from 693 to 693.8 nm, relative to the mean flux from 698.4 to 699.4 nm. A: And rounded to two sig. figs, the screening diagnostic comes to 0.99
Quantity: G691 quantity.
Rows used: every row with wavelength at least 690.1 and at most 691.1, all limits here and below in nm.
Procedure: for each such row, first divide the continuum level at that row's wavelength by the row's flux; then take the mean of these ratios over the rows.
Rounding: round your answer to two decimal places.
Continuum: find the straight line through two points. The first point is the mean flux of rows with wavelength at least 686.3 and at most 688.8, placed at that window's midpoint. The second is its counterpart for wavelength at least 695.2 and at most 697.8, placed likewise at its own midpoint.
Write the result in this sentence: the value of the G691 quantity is 0.98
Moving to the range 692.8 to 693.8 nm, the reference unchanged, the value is 0.99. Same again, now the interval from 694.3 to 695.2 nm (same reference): 0.99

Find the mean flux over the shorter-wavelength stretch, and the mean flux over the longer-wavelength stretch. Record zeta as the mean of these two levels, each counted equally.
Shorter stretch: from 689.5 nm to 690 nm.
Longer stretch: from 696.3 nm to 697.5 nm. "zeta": 18.9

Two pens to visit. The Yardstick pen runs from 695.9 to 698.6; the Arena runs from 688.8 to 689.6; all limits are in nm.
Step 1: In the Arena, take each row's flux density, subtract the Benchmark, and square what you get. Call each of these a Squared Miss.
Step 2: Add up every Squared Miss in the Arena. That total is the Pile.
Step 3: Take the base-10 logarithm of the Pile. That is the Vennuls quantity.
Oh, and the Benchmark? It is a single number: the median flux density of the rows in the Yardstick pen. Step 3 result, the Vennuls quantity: -0.2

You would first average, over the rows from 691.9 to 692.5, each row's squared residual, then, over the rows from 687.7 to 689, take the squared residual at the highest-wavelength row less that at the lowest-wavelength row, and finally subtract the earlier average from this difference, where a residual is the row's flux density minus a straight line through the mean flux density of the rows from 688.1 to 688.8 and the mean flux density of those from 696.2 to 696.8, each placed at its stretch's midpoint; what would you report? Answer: -1.4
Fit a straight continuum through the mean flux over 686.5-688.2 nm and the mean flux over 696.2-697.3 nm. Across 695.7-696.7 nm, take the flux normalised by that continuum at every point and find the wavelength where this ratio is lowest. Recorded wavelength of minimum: 696.426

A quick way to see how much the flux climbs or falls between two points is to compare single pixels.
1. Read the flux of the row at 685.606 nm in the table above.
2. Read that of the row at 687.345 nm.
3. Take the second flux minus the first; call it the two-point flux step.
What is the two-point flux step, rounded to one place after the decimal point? -1.1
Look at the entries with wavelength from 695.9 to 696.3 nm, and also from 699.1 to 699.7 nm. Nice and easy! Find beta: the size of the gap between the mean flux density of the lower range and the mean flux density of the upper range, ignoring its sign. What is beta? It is 1.40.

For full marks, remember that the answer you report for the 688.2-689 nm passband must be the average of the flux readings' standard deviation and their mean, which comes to 9.9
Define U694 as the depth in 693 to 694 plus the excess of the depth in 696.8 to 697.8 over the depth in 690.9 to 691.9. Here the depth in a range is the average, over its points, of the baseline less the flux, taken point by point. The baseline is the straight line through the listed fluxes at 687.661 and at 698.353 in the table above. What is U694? -1.4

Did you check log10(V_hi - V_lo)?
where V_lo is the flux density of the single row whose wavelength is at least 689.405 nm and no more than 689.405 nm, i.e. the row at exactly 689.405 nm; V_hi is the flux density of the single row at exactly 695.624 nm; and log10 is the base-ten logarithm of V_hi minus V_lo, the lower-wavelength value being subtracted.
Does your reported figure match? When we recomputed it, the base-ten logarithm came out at -0.7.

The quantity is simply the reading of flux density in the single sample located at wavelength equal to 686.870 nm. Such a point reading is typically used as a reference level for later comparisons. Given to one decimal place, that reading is 18.9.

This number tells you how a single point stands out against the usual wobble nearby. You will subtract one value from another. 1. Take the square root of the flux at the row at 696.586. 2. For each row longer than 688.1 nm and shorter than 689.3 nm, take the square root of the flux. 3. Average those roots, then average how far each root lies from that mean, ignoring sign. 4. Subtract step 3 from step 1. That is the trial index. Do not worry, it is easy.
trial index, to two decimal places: 4.28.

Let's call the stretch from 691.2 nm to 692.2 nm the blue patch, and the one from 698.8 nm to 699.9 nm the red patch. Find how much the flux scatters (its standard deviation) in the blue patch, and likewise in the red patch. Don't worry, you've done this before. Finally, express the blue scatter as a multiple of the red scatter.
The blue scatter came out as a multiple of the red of 1.6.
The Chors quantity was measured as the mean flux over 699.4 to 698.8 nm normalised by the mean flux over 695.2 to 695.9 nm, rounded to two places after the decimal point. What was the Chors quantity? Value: 1.06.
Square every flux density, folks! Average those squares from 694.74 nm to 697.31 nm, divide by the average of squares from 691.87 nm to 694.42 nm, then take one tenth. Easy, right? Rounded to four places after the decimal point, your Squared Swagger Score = 0.1007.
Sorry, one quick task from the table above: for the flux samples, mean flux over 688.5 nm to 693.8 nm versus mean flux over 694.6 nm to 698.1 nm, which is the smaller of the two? 18.74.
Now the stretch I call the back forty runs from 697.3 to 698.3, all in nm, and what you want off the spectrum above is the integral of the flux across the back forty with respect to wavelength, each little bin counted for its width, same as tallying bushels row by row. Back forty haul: 19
